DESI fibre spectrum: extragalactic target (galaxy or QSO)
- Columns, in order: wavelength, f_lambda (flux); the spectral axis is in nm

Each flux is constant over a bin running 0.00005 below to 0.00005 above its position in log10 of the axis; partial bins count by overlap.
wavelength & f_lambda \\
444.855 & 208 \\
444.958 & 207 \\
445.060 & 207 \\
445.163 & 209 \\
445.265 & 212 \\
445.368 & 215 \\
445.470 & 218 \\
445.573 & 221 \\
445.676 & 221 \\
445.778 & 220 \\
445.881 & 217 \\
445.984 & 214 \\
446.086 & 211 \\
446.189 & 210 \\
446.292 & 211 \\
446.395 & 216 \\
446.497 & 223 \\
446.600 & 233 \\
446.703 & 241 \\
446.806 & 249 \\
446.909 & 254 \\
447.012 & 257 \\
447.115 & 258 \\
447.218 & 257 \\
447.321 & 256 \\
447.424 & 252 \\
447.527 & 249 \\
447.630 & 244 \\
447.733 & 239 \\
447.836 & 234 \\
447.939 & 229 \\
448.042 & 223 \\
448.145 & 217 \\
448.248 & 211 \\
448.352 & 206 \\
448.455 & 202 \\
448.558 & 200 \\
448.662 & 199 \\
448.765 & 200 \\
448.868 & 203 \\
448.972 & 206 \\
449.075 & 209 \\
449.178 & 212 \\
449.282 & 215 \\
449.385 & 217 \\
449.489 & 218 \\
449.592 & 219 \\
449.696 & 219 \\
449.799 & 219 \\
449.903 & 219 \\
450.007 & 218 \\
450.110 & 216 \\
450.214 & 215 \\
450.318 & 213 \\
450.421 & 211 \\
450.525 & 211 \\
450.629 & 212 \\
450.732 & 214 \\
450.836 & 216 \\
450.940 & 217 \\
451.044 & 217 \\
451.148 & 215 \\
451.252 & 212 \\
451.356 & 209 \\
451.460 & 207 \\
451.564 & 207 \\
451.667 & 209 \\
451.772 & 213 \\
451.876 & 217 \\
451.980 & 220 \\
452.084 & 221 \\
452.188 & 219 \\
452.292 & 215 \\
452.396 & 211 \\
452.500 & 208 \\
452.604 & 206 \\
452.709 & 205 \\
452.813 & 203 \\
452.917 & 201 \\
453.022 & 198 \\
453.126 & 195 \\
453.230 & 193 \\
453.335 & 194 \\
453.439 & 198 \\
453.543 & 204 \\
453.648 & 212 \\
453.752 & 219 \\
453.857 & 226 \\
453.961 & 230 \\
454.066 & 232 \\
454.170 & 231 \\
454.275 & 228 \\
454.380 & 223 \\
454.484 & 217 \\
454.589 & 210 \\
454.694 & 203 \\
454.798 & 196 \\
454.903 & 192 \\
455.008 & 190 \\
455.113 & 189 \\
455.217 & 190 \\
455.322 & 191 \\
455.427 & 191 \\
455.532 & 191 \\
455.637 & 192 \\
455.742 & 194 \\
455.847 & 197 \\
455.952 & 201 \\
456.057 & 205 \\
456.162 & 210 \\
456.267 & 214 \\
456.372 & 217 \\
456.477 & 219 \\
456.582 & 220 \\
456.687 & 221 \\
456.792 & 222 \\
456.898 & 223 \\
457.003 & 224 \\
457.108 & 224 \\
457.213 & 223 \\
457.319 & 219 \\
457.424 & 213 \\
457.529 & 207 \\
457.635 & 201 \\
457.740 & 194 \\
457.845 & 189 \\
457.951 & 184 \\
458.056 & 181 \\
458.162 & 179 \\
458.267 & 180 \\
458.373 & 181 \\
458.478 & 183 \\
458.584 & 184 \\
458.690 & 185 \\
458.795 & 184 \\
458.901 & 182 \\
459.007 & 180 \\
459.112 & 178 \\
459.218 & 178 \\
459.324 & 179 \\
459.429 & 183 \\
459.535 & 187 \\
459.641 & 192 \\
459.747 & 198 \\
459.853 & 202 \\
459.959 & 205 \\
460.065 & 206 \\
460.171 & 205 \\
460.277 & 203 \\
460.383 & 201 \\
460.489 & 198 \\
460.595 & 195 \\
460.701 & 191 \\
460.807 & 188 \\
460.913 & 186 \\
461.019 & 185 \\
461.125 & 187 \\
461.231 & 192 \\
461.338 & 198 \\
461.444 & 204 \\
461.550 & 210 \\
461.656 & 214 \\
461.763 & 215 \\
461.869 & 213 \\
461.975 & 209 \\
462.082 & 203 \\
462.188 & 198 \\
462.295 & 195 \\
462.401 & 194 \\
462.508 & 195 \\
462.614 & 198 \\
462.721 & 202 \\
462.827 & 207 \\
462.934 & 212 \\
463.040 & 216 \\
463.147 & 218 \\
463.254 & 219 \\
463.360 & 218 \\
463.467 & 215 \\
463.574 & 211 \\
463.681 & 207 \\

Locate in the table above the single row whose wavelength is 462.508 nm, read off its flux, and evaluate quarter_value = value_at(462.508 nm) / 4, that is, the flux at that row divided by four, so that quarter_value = 49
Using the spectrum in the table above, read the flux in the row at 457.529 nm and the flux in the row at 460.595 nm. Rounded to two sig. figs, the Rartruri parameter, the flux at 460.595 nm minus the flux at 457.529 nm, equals -12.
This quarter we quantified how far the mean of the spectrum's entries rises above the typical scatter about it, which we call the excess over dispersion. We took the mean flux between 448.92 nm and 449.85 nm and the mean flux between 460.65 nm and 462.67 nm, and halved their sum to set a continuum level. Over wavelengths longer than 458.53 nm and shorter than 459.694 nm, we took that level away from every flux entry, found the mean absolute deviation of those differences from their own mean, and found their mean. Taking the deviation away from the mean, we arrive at -27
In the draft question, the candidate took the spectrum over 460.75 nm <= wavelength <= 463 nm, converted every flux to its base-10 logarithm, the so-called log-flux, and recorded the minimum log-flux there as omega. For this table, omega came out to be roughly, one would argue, 2.27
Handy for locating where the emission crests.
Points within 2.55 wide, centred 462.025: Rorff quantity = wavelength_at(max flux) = 463.254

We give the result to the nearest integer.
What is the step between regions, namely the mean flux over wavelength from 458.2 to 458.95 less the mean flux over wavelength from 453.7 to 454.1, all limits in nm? -44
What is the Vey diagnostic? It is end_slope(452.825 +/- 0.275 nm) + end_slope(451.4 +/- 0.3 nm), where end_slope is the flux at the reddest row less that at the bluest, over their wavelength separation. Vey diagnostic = -31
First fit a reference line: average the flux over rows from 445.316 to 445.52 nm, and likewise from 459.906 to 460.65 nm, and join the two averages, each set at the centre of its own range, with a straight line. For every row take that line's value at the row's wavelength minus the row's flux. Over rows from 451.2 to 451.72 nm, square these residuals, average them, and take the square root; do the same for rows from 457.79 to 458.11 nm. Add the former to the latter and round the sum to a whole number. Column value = 22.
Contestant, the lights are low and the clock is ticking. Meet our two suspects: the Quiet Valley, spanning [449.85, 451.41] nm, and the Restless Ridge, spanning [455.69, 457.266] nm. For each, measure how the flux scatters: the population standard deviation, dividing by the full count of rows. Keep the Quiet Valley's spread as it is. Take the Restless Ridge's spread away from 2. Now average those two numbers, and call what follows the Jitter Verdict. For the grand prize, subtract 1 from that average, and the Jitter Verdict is -4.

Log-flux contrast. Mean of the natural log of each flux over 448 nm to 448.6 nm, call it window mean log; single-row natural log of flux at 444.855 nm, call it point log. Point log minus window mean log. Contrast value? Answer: -0.01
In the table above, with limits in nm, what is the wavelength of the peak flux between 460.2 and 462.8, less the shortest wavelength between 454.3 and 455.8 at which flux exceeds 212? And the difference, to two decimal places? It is 7.38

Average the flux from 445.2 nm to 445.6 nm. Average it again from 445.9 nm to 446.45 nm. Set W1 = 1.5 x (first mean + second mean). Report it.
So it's 643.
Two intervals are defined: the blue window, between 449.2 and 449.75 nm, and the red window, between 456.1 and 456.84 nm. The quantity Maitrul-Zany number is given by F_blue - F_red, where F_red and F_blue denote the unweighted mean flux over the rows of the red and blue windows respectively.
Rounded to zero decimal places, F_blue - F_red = 0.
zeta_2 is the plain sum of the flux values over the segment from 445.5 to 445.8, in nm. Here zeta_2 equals 662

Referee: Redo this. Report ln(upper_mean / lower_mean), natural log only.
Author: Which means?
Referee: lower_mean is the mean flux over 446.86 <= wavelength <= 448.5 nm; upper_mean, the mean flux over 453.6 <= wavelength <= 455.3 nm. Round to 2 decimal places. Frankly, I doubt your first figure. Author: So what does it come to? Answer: -0.11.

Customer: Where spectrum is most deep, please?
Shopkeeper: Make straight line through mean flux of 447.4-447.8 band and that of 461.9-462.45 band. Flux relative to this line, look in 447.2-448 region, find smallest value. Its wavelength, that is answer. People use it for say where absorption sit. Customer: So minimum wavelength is 447.939 nm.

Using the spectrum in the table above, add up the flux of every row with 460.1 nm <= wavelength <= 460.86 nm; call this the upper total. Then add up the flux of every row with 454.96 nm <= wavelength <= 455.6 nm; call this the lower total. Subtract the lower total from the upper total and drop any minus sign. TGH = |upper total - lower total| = 239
